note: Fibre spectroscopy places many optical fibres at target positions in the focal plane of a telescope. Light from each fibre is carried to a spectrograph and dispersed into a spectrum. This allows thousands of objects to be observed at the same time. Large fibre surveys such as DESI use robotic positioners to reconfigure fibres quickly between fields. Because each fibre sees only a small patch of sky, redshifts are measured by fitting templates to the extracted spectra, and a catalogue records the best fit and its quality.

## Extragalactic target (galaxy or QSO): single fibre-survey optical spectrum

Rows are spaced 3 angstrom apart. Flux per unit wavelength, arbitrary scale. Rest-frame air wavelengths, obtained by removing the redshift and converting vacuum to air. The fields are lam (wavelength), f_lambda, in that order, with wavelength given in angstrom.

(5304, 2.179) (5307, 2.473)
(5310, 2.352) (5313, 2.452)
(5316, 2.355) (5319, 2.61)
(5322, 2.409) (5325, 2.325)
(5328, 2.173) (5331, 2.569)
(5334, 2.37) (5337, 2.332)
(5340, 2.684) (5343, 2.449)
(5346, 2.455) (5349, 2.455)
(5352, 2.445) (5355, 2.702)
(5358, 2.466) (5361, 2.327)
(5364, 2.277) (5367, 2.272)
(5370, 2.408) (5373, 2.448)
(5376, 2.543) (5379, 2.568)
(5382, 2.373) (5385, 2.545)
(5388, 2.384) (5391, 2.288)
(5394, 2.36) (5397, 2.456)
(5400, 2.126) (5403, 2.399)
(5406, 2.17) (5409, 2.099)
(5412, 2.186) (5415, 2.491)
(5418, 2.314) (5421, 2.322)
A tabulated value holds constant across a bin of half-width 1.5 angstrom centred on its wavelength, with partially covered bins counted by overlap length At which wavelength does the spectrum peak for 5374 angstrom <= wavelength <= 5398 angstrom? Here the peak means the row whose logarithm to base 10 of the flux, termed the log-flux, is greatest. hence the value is 5379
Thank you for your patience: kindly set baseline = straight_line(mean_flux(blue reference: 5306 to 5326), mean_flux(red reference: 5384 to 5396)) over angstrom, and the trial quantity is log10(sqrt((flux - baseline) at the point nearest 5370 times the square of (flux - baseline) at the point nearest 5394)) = -2.6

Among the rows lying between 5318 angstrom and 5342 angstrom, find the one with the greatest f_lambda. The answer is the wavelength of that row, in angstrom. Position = 5340 angstrom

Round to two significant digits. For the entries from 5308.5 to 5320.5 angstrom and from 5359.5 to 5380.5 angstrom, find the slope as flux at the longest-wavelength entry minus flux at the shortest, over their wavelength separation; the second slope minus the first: -0.015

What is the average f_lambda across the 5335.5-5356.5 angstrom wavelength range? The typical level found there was 2.50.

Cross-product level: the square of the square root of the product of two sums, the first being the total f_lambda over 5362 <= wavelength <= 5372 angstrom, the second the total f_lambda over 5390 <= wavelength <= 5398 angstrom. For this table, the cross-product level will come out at 49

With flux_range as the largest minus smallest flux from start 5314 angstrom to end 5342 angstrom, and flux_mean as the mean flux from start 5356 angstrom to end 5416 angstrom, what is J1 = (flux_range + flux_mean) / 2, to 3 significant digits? 1.44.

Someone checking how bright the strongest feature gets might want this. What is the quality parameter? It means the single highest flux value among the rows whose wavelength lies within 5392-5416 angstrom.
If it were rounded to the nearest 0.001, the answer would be 2.491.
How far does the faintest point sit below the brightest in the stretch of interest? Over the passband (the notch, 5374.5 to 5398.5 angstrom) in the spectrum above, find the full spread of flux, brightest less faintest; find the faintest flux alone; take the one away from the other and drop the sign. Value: 2.01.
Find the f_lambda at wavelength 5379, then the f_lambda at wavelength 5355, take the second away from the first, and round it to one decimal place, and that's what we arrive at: -0.1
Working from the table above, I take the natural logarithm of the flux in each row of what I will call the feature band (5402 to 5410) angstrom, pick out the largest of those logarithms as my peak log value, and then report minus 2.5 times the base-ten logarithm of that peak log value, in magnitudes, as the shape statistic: 0.145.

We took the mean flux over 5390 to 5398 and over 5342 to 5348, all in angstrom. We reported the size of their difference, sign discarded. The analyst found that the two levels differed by 0.08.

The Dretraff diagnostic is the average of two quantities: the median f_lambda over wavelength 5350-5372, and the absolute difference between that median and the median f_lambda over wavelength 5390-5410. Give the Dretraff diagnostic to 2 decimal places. 1.26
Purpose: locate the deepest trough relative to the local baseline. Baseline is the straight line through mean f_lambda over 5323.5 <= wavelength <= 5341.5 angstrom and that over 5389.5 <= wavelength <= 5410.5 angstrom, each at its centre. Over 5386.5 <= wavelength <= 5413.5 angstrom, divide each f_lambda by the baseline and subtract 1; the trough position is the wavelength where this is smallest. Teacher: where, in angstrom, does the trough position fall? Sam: 5409 angstrom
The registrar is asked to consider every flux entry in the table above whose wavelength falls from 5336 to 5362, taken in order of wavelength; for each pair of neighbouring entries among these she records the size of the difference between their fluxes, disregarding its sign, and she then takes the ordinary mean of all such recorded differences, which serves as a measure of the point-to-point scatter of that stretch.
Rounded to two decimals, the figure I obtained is 0.15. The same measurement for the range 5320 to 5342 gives 0.20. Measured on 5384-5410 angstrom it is 0.17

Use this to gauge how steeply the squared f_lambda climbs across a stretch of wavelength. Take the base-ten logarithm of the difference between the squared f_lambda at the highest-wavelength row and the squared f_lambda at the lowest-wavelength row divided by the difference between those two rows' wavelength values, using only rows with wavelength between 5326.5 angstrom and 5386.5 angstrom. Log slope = -1.51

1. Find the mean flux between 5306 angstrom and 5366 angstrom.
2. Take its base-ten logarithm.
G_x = 0.386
